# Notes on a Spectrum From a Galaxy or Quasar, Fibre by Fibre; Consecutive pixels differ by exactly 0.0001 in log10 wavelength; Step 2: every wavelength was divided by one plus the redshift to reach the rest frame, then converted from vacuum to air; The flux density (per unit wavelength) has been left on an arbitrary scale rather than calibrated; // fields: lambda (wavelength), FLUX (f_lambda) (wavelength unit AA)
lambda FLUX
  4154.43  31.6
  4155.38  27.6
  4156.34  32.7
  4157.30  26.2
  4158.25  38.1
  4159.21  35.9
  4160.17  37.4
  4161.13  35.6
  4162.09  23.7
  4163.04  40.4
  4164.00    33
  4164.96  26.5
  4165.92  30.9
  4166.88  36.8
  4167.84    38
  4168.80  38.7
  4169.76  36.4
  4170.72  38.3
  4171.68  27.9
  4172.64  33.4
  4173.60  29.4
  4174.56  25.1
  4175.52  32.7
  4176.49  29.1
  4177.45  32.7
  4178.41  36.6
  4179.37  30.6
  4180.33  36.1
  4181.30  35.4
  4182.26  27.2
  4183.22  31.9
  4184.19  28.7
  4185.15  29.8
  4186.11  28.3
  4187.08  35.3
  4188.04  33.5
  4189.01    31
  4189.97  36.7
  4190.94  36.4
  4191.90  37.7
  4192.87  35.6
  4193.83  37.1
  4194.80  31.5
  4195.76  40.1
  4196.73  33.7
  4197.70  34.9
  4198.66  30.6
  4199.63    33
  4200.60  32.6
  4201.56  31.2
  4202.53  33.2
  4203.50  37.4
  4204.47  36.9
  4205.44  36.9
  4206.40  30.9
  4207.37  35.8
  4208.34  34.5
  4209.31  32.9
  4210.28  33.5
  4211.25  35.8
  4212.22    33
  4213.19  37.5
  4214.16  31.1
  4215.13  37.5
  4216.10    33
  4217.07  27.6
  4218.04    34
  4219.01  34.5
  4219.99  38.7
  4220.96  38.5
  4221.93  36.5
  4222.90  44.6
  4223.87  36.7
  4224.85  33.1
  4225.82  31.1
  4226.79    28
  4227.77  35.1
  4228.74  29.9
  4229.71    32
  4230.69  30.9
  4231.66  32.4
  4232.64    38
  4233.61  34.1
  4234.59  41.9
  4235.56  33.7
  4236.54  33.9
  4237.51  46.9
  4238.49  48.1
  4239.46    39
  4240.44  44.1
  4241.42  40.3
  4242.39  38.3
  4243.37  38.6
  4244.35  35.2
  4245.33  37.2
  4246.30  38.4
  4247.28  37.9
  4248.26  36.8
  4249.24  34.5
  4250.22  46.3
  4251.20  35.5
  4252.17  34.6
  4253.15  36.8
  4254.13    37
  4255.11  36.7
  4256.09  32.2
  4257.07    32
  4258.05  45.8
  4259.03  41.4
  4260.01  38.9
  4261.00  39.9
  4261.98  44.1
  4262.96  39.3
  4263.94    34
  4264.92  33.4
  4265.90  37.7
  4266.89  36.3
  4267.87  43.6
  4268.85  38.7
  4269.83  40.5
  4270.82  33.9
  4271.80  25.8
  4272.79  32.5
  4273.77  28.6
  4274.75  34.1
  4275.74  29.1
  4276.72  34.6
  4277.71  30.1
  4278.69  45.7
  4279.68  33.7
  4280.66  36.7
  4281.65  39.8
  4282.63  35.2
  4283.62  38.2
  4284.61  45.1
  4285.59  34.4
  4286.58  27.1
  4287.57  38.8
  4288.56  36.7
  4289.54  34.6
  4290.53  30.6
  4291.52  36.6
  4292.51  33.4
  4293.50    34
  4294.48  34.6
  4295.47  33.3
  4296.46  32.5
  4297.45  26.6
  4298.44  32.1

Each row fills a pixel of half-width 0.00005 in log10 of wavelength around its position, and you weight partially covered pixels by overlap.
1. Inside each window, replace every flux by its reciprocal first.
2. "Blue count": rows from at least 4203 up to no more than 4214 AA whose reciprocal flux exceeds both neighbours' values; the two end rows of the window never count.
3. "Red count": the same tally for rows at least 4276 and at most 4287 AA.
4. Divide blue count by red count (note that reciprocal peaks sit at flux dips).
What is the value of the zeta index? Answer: 1.00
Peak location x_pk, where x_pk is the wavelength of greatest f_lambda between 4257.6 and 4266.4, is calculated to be 4258.05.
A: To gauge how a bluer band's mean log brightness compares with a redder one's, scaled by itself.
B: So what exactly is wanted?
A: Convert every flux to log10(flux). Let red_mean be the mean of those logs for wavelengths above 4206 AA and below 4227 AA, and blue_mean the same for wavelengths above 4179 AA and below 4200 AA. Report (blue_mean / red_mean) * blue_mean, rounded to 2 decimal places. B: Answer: 1.51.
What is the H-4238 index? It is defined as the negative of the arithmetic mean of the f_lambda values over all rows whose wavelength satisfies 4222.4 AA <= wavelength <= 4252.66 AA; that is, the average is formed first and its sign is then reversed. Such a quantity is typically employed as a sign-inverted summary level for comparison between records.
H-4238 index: -37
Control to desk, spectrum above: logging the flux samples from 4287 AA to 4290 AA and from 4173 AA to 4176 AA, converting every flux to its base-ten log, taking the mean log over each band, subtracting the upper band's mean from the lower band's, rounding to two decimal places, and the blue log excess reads -0.10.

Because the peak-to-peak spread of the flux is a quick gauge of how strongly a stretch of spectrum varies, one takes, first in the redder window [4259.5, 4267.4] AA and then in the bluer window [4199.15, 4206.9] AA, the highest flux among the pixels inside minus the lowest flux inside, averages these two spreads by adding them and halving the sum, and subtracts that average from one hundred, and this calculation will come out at 91.4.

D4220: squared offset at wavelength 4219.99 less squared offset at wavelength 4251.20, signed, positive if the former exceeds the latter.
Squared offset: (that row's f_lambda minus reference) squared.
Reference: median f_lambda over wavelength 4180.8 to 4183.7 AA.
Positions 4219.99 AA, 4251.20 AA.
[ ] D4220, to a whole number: 33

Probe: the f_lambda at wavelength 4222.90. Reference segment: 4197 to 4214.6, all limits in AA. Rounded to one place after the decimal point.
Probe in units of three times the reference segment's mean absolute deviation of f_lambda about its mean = 7.5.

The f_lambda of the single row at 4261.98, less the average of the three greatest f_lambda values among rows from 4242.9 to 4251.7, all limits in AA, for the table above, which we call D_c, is 3.0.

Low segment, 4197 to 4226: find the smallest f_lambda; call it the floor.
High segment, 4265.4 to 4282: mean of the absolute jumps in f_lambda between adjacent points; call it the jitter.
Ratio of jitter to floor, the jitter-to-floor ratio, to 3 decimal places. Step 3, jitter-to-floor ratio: 0.215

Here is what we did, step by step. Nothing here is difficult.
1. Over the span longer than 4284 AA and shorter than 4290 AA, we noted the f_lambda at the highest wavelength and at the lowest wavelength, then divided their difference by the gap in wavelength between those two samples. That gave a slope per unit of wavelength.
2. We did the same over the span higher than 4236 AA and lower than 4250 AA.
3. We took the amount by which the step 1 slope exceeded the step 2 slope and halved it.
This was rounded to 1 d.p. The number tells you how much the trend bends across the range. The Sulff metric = -1.1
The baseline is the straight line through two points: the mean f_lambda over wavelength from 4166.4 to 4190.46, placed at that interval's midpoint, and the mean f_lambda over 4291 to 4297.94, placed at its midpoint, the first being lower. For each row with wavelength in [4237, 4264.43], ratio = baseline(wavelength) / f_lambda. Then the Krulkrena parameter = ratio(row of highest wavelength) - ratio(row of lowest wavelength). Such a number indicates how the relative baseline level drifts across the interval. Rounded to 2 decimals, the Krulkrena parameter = 0.27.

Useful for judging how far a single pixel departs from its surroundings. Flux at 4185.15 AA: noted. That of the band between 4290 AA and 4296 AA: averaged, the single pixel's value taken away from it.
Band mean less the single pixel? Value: 3.9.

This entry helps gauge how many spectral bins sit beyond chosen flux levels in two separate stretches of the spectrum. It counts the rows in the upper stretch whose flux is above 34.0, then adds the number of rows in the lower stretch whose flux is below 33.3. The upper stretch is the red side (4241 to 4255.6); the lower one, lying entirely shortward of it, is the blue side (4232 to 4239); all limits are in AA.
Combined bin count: 15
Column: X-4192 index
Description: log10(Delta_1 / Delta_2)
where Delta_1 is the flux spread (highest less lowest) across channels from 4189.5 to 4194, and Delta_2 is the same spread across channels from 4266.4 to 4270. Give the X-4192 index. -0.5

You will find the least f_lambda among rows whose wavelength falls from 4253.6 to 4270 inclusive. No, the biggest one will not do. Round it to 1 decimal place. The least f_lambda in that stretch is 32.0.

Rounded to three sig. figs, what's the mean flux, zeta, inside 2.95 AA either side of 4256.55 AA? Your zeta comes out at 37.5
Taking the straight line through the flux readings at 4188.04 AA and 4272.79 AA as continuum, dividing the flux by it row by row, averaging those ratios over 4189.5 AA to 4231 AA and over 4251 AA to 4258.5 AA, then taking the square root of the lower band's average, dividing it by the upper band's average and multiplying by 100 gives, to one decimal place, 91.7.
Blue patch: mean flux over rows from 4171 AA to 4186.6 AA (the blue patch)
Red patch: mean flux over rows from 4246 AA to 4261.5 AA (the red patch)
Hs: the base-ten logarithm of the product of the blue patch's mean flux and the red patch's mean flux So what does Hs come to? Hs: 3.07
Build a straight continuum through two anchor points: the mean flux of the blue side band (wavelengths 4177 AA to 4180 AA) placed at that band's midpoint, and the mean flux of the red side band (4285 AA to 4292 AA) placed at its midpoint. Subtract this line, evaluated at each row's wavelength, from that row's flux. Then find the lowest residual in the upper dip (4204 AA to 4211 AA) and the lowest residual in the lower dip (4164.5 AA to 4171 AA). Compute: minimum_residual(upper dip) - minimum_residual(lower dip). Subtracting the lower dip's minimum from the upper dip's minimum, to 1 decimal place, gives 4.1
